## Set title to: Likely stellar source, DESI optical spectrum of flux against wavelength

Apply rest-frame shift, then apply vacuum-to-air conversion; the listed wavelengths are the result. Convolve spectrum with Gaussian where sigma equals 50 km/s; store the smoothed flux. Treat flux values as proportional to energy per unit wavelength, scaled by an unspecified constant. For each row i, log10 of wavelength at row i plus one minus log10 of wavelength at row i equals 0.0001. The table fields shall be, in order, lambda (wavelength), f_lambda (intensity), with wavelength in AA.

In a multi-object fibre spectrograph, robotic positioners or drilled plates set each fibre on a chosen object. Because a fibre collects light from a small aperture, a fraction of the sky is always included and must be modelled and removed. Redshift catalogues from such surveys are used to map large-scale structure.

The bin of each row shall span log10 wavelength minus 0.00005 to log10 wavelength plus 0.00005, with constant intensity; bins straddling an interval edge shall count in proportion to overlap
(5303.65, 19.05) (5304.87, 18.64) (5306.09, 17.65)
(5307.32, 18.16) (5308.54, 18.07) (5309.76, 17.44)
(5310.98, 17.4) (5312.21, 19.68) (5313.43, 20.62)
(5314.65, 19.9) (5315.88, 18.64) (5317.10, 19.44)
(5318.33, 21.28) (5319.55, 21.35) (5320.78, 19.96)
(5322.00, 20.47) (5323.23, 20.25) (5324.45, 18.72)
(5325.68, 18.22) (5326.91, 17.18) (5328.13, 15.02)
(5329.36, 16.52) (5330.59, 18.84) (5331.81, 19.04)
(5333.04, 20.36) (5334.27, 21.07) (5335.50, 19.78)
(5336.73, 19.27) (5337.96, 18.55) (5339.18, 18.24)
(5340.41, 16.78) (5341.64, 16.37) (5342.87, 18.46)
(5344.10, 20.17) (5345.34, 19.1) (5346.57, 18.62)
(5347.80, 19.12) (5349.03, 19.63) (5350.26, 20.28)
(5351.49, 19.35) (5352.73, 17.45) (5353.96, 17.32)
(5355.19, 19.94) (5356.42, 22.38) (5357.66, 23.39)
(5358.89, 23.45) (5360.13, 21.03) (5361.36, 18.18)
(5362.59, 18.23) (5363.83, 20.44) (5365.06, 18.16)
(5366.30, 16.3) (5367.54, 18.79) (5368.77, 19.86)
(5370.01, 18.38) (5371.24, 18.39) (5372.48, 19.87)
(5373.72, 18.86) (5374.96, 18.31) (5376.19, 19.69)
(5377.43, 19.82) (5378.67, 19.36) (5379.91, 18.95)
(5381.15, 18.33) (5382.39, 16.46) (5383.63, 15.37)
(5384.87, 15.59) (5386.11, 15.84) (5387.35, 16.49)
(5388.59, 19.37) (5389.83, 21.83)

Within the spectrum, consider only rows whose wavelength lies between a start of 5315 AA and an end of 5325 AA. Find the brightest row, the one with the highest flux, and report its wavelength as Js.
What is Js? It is 5319.55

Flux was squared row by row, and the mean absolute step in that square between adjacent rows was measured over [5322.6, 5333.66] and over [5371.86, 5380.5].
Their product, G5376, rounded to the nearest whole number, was 1174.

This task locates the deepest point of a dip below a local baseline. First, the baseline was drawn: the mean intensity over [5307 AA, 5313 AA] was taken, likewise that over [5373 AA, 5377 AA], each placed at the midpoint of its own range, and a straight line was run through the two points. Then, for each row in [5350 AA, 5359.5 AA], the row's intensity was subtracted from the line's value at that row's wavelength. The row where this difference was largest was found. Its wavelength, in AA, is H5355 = 5353.96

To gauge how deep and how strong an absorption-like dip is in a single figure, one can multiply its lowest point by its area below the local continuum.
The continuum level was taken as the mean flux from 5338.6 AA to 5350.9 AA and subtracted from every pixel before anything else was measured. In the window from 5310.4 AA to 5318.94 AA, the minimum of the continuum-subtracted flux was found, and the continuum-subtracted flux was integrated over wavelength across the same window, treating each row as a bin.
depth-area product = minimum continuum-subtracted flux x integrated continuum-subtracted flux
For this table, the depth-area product -10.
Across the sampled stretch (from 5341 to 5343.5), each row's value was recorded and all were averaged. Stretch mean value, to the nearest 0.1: 17.4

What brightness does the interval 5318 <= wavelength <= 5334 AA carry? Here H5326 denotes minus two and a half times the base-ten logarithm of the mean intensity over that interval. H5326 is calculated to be -3.20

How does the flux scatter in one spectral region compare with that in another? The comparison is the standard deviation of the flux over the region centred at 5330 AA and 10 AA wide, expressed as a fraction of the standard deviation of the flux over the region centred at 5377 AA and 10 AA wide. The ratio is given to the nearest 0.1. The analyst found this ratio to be 3.2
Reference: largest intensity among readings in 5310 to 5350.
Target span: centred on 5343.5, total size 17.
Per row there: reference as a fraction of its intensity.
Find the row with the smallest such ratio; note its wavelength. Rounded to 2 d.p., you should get 5350.26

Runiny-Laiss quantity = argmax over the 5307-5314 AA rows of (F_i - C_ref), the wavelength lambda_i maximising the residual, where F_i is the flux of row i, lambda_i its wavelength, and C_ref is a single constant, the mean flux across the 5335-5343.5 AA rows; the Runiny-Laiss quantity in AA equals 5313.43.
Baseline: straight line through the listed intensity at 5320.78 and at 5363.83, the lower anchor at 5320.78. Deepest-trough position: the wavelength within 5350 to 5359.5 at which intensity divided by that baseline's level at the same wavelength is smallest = 5353.96 AA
